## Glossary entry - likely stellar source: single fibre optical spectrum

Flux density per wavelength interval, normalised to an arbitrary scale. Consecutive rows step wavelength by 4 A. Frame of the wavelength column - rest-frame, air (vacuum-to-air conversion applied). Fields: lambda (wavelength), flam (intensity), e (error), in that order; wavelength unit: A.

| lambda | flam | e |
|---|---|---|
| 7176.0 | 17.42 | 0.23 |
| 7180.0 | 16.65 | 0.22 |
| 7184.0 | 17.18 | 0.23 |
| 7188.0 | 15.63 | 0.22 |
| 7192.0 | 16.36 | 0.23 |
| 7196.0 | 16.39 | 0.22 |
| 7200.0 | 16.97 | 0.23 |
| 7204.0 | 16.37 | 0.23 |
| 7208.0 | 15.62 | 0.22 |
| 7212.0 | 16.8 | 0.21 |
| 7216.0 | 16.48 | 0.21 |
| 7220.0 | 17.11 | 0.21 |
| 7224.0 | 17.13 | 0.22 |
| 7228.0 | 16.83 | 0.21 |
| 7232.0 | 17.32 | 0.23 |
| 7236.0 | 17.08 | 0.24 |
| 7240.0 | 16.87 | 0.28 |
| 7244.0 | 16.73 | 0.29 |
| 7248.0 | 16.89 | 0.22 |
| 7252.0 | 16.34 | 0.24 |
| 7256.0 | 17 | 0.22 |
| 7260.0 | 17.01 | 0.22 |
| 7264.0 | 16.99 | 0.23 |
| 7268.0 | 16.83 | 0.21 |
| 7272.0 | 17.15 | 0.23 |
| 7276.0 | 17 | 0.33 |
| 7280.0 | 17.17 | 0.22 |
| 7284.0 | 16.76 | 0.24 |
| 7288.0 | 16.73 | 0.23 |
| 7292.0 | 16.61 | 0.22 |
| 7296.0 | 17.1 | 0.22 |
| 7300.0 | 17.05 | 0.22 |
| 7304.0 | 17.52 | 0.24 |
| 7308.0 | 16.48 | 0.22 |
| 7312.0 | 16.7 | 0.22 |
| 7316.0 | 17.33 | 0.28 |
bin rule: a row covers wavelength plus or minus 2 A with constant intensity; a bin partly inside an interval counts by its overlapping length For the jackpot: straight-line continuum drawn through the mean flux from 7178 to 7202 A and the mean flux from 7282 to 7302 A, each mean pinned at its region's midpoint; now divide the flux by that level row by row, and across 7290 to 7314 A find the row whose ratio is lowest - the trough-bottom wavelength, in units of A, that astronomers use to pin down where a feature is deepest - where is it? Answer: 7308.0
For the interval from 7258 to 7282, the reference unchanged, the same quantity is 7268.0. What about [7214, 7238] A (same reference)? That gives 7216.0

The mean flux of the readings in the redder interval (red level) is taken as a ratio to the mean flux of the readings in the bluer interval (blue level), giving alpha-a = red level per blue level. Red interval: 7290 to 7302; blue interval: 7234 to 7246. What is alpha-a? 1.00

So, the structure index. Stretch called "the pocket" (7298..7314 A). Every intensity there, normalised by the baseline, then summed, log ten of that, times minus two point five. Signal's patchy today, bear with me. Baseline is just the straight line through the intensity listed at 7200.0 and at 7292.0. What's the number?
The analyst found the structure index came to -1.5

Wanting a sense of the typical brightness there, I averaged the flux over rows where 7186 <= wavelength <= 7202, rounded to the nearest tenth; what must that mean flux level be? 16.3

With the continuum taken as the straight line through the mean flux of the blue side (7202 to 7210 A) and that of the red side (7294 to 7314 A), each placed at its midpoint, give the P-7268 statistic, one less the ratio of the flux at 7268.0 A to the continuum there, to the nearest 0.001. -0.013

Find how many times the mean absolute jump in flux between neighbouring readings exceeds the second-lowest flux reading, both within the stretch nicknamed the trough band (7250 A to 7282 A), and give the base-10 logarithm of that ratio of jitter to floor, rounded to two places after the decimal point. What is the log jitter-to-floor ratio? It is -1.90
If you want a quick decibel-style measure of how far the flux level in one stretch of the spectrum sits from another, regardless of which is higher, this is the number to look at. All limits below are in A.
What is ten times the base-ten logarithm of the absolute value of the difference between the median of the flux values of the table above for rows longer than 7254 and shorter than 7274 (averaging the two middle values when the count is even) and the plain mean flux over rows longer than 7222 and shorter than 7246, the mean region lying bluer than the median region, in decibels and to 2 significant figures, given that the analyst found -22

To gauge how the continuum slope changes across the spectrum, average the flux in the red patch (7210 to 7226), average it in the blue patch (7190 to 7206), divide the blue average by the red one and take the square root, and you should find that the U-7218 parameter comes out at 0.99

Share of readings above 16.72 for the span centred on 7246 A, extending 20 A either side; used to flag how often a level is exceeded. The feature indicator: 0.90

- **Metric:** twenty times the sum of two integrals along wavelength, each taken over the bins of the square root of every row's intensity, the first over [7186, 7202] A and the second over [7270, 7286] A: 2613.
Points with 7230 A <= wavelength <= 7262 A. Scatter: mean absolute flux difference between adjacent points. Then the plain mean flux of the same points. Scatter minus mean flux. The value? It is -16.62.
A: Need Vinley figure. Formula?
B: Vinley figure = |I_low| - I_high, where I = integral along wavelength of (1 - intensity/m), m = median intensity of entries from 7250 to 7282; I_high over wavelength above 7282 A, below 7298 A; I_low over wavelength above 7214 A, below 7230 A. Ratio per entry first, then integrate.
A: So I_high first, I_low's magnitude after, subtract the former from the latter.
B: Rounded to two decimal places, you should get -0.08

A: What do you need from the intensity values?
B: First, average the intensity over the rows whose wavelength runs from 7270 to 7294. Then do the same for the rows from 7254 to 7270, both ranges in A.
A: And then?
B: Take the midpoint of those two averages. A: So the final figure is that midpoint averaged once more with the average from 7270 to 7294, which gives 16.92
